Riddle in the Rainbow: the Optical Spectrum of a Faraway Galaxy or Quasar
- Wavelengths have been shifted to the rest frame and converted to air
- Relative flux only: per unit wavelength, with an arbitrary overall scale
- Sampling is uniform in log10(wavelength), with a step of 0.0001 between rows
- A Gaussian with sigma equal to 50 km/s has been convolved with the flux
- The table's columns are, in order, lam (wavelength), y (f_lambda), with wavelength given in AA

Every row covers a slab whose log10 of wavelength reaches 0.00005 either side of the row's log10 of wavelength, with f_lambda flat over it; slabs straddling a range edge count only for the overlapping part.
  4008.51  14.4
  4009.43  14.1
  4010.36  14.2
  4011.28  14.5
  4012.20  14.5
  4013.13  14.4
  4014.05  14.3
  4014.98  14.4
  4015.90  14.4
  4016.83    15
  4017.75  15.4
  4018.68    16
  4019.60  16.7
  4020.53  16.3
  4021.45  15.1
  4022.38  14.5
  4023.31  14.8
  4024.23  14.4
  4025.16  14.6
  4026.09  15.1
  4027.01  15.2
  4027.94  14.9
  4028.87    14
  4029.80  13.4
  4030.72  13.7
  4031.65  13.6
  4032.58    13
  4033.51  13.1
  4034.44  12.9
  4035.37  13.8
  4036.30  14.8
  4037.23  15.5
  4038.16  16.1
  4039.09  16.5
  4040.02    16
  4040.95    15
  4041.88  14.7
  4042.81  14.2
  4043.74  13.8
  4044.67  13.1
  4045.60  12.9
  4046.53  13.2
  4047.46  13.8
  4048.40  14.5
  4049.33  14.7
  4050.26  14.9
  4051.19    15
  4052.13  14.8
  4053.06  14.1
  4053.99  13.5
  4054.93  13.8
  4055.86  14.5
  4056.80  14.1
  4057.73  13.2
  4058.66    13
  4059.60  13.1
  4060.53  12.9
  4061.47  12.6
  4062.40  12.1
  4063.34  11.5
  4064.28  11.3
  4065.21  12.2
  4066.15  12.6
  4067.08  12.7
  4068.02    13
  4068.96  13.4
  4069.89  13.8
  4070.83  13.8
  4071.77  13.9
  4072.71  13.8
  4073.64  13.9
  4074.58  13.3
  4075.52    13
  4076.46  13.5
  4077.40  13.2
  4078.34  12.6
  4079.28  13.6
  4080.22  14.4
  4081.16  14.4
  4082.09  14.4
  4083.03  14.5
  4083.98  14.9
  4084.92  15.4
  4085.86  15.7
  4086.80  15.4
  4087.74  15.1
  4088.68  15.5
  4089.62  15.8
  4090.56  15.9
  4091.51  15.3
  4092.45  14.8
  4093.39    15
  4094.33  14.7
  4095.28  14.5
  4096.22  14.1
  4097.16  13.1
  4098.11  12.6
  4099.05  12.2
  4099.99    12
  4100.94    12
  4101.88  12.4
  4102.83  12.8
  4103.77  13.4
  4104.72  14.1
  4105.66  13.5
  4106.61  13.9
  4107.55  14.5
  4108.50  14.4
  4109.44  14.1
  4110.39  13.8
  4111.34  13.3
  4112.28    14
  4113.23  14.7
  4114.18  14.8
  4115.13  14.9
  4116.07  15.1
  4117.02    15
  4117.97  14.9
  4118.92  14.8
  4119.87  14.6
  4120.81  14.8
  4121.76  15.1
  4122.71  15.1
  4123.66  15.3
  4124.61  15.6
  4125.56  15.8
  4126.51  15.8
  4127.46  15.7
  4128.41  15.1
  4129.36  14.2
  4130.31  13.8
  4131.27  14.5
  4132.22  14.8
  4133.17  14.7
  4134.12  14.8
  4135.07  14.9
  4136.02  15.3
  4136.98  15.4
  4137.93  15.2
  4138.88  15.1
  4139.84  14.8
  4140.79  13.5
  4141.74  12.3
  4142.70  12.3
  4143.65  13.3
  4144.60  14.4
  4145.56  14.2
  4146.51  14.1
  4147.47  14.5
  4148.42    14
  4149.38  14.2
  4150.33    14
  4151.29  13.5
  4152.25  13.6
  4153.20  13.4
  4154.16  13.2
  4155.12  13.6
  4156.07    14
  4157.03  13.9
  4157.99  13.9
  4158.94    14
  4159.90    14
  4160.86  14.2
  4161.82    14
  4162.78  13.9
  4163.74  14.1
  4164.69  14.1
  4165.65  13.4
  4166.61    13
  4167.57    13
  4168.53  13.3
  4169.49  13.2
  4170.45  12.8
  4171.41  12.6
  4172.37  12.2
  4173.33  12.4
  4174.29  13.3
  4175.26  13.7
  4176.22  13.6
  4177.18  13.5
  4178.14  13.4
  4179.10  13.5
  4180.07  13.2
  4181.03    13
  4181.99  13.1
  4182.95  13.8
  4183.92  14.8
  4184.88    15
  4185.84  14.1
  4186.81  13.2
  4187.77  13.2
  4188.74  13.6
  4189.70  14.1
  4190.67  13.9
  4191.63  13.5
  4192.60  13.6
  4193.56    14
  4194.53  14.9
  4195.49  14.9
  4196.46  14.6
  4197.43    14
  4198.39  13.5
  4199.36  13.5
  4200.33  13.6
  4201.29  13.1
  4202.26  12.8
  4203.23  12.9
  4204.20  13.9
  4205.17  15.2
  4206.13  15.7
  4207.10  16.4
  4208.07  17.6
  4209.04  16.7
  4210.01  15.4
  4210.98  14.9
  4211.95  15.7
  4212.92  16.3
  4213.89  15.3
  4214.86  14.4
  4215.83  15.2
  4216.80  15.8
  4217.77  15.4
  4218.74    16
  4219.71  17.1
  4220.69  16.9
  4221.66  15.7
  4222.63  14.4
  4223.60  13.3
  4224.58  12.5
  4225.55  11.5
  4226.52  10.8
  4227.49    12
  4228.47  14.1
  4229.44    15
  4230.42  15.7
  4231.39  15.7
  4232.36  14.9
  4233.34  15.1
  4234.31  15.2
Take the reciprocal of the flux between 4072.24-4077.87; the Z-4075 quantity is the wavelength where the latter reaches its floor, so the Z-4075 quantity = 4073.64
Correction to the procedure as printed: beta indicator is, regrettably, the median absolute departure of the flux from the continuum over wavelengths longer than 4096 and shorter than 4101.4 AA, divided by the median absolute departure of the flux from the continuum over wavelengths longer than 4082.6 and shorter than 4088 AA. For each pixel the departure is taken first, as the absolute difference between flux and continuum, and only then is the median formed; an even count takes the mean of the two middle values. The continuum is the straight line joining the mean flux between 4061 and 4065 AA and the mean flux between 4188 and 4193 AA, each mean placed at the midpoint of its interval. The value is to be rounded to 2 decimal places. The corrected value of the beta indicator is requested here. 0.14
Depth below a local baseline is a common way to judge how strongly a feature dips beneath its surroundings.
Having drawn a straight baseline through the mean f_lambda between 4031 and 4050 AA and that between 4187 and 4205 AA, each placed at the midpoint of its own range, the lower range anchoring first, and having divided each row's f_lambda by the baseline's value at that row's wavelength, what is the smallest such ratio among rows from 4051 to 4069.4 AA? 0.80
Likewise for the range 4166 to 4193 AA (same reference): 0.88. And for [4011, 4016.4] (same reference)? 1.00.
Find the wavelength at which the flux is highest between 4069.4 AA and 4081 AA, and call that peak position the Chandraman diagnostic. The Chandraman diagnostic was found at 4080.22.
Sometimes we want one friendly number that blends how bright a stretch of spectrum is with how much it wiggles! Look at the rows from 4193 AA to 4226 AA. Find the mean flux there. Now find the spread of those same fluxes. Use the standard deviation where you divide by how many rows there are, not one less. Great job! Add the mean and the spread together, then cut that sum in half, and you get 8.1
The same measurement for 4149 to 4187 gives 7.1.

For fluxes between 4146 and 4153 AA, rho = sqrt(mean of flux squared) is 14.0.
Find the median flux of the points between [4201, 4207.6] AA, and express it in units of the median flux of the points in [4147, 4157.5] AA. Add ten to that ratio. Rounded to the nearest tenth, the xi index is 11.0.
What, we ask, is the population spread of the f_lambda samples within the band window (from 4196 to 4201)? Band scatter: 0.42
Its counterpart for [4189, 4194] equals 0.23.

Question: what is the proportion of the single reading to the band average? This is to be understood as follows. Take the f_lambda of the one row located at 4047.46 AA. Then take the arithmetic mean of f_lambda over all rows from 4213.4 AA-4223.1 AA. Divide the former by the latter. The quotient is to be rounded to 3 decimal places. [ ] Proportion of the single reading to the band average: 0.883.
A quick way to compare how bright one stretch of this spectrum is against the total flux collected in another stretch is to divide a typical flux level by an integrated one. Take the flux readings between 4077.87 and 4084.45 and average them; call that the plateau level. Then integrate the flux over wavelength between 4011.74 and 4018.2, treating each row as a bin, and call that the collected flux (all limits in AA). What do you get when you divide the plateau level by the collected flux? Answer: 0.149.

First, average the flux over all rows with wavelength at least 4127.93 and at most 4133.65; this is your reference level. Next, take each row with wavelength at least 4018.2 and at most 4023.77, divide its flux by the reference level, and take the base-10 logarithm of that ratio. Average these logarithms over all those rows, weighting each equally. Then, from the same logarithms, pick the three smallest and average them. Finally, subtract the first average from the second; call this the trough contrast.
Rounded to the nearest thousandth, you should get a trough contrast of -0.021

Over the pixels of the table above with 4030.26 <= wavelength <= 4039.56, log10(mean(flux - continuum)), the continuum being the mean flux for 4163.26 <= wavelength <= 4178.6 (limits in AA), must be 0.03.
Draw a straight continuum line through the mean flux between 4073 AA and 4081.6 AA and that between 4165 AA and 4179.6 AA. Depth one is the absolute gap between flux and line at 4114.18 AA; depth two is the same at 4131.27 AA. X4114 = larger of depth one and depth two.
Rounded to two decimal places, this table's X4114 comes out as 1.42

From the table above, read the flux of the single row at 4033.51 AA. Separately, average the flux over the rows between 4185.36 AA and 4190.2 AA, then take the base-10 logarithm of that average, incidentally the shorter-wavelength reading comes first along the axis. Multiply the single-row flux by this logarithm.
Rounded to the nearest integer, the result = 15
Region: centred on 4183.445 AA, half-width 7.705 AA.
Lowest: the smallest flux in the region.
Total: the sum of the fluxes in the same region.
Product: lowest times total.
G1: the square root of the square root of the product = 7.30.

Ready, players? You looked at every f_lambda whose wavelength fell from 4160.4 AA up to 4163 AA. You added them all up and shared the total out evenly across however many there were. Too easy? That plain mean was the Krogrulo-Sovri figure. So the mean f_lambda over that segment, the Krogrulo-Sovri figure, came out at 14.0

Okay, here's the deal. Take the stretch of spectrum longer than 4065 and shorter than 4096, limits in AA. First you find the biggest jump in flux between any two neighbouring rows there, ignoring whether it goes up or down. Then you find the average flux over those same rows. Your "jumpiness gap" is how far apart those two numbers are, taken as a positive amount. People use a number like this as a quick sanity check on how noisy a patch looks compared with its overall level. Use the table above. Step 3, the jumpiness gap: 13.2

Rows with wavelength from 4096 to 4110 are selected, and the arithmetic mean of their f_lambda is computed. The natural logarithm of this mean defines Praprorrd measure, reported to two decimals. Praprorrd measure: 2.59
